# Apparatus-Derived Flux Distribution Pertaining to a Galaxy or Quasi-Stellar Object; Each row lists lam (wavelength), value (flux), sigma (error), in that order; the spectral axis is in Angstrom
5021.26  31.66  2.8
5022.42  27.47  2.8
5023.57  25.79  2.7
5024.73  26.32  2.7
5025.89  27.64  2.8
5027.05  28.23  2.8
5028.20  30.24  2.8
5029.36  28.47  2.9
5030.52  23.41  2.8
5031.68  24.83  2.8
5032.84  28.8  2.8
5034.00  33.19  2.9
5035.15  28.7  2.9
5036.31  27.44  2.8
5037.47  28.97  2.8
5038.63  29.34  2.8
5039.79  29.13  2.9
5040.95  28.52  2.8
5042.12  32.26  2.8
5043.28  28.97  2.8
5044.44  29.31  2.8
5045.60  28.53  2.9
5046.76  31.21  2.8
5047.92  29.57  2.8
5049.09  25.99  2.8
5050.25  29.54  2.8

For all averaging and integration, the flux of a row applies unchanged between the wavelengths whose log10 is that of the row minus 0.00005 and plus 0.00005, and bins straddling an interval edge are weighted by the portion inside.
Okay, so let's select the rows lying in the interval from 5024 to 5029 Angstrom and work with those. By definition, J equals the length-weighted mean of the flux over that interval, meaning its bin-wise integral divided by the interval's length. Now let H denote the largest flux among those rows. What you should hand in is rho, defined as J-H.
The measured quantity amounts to -2.2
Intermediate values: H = 30.24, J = 28.0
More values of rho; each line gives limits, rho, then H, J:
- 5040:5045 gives -2.6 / 32.26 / 29.7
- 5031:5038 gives -4.6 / 33.19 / 28.6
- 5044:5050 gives -2.3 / 31.21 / 29.0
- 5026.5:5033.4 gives -2.9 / 30.24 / 27.3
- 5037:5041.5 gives -0.3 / 29.34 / 29.0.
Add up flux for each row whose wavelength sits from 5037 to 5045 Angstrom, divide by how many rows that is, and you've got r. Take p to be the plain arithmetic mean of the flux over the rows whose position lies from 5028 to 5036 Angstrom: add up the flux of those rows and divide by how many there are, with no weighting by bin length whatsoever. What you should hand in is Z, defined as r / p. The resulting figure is 1.04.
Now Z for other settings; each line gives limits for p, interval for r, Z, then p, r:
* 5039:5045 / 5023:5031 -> 0.92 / 29.6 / 27.2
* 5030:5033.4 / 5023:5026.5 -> 1.04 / 25.7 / 26.6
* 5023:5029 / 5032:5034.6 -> 1.12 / 27.6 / 31.0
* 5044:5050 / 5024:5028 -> 0.95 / 28.9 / 27.4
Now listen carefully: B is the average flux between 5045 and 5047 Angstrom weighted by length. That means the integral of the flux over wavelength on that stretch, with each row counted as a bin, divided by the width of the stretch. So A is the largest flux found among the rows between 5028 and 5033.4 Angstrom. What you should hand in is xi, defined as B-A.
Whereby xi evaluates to -1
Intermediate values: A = 30.24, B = 30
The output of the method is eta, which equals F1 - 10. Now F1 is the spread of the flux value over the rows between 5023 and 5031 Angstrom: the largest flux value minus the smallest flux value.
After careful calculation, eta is -3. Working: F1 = 6.8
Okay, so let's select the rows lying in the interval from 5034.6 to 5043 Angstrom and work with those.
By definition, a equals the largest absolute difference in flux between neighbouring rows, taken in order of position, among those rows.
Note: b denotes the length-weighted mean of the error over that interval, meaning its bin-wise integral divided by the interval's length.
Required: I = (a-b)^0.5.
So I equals 1.0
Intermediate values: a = 3.7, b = 2.82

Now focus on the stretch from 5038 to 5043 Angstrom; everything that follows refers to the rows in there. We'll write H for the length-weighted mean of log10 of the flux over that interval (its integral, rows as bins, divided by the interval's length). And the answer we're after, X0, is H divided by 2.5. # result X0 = 0.588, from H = 1.47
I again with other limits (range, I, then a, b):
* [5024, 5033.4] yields 1.5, 5.1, 2.80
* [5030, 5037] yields 1.3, 4.5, 2.84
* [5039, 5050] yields 1.0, 3.7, 2.82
